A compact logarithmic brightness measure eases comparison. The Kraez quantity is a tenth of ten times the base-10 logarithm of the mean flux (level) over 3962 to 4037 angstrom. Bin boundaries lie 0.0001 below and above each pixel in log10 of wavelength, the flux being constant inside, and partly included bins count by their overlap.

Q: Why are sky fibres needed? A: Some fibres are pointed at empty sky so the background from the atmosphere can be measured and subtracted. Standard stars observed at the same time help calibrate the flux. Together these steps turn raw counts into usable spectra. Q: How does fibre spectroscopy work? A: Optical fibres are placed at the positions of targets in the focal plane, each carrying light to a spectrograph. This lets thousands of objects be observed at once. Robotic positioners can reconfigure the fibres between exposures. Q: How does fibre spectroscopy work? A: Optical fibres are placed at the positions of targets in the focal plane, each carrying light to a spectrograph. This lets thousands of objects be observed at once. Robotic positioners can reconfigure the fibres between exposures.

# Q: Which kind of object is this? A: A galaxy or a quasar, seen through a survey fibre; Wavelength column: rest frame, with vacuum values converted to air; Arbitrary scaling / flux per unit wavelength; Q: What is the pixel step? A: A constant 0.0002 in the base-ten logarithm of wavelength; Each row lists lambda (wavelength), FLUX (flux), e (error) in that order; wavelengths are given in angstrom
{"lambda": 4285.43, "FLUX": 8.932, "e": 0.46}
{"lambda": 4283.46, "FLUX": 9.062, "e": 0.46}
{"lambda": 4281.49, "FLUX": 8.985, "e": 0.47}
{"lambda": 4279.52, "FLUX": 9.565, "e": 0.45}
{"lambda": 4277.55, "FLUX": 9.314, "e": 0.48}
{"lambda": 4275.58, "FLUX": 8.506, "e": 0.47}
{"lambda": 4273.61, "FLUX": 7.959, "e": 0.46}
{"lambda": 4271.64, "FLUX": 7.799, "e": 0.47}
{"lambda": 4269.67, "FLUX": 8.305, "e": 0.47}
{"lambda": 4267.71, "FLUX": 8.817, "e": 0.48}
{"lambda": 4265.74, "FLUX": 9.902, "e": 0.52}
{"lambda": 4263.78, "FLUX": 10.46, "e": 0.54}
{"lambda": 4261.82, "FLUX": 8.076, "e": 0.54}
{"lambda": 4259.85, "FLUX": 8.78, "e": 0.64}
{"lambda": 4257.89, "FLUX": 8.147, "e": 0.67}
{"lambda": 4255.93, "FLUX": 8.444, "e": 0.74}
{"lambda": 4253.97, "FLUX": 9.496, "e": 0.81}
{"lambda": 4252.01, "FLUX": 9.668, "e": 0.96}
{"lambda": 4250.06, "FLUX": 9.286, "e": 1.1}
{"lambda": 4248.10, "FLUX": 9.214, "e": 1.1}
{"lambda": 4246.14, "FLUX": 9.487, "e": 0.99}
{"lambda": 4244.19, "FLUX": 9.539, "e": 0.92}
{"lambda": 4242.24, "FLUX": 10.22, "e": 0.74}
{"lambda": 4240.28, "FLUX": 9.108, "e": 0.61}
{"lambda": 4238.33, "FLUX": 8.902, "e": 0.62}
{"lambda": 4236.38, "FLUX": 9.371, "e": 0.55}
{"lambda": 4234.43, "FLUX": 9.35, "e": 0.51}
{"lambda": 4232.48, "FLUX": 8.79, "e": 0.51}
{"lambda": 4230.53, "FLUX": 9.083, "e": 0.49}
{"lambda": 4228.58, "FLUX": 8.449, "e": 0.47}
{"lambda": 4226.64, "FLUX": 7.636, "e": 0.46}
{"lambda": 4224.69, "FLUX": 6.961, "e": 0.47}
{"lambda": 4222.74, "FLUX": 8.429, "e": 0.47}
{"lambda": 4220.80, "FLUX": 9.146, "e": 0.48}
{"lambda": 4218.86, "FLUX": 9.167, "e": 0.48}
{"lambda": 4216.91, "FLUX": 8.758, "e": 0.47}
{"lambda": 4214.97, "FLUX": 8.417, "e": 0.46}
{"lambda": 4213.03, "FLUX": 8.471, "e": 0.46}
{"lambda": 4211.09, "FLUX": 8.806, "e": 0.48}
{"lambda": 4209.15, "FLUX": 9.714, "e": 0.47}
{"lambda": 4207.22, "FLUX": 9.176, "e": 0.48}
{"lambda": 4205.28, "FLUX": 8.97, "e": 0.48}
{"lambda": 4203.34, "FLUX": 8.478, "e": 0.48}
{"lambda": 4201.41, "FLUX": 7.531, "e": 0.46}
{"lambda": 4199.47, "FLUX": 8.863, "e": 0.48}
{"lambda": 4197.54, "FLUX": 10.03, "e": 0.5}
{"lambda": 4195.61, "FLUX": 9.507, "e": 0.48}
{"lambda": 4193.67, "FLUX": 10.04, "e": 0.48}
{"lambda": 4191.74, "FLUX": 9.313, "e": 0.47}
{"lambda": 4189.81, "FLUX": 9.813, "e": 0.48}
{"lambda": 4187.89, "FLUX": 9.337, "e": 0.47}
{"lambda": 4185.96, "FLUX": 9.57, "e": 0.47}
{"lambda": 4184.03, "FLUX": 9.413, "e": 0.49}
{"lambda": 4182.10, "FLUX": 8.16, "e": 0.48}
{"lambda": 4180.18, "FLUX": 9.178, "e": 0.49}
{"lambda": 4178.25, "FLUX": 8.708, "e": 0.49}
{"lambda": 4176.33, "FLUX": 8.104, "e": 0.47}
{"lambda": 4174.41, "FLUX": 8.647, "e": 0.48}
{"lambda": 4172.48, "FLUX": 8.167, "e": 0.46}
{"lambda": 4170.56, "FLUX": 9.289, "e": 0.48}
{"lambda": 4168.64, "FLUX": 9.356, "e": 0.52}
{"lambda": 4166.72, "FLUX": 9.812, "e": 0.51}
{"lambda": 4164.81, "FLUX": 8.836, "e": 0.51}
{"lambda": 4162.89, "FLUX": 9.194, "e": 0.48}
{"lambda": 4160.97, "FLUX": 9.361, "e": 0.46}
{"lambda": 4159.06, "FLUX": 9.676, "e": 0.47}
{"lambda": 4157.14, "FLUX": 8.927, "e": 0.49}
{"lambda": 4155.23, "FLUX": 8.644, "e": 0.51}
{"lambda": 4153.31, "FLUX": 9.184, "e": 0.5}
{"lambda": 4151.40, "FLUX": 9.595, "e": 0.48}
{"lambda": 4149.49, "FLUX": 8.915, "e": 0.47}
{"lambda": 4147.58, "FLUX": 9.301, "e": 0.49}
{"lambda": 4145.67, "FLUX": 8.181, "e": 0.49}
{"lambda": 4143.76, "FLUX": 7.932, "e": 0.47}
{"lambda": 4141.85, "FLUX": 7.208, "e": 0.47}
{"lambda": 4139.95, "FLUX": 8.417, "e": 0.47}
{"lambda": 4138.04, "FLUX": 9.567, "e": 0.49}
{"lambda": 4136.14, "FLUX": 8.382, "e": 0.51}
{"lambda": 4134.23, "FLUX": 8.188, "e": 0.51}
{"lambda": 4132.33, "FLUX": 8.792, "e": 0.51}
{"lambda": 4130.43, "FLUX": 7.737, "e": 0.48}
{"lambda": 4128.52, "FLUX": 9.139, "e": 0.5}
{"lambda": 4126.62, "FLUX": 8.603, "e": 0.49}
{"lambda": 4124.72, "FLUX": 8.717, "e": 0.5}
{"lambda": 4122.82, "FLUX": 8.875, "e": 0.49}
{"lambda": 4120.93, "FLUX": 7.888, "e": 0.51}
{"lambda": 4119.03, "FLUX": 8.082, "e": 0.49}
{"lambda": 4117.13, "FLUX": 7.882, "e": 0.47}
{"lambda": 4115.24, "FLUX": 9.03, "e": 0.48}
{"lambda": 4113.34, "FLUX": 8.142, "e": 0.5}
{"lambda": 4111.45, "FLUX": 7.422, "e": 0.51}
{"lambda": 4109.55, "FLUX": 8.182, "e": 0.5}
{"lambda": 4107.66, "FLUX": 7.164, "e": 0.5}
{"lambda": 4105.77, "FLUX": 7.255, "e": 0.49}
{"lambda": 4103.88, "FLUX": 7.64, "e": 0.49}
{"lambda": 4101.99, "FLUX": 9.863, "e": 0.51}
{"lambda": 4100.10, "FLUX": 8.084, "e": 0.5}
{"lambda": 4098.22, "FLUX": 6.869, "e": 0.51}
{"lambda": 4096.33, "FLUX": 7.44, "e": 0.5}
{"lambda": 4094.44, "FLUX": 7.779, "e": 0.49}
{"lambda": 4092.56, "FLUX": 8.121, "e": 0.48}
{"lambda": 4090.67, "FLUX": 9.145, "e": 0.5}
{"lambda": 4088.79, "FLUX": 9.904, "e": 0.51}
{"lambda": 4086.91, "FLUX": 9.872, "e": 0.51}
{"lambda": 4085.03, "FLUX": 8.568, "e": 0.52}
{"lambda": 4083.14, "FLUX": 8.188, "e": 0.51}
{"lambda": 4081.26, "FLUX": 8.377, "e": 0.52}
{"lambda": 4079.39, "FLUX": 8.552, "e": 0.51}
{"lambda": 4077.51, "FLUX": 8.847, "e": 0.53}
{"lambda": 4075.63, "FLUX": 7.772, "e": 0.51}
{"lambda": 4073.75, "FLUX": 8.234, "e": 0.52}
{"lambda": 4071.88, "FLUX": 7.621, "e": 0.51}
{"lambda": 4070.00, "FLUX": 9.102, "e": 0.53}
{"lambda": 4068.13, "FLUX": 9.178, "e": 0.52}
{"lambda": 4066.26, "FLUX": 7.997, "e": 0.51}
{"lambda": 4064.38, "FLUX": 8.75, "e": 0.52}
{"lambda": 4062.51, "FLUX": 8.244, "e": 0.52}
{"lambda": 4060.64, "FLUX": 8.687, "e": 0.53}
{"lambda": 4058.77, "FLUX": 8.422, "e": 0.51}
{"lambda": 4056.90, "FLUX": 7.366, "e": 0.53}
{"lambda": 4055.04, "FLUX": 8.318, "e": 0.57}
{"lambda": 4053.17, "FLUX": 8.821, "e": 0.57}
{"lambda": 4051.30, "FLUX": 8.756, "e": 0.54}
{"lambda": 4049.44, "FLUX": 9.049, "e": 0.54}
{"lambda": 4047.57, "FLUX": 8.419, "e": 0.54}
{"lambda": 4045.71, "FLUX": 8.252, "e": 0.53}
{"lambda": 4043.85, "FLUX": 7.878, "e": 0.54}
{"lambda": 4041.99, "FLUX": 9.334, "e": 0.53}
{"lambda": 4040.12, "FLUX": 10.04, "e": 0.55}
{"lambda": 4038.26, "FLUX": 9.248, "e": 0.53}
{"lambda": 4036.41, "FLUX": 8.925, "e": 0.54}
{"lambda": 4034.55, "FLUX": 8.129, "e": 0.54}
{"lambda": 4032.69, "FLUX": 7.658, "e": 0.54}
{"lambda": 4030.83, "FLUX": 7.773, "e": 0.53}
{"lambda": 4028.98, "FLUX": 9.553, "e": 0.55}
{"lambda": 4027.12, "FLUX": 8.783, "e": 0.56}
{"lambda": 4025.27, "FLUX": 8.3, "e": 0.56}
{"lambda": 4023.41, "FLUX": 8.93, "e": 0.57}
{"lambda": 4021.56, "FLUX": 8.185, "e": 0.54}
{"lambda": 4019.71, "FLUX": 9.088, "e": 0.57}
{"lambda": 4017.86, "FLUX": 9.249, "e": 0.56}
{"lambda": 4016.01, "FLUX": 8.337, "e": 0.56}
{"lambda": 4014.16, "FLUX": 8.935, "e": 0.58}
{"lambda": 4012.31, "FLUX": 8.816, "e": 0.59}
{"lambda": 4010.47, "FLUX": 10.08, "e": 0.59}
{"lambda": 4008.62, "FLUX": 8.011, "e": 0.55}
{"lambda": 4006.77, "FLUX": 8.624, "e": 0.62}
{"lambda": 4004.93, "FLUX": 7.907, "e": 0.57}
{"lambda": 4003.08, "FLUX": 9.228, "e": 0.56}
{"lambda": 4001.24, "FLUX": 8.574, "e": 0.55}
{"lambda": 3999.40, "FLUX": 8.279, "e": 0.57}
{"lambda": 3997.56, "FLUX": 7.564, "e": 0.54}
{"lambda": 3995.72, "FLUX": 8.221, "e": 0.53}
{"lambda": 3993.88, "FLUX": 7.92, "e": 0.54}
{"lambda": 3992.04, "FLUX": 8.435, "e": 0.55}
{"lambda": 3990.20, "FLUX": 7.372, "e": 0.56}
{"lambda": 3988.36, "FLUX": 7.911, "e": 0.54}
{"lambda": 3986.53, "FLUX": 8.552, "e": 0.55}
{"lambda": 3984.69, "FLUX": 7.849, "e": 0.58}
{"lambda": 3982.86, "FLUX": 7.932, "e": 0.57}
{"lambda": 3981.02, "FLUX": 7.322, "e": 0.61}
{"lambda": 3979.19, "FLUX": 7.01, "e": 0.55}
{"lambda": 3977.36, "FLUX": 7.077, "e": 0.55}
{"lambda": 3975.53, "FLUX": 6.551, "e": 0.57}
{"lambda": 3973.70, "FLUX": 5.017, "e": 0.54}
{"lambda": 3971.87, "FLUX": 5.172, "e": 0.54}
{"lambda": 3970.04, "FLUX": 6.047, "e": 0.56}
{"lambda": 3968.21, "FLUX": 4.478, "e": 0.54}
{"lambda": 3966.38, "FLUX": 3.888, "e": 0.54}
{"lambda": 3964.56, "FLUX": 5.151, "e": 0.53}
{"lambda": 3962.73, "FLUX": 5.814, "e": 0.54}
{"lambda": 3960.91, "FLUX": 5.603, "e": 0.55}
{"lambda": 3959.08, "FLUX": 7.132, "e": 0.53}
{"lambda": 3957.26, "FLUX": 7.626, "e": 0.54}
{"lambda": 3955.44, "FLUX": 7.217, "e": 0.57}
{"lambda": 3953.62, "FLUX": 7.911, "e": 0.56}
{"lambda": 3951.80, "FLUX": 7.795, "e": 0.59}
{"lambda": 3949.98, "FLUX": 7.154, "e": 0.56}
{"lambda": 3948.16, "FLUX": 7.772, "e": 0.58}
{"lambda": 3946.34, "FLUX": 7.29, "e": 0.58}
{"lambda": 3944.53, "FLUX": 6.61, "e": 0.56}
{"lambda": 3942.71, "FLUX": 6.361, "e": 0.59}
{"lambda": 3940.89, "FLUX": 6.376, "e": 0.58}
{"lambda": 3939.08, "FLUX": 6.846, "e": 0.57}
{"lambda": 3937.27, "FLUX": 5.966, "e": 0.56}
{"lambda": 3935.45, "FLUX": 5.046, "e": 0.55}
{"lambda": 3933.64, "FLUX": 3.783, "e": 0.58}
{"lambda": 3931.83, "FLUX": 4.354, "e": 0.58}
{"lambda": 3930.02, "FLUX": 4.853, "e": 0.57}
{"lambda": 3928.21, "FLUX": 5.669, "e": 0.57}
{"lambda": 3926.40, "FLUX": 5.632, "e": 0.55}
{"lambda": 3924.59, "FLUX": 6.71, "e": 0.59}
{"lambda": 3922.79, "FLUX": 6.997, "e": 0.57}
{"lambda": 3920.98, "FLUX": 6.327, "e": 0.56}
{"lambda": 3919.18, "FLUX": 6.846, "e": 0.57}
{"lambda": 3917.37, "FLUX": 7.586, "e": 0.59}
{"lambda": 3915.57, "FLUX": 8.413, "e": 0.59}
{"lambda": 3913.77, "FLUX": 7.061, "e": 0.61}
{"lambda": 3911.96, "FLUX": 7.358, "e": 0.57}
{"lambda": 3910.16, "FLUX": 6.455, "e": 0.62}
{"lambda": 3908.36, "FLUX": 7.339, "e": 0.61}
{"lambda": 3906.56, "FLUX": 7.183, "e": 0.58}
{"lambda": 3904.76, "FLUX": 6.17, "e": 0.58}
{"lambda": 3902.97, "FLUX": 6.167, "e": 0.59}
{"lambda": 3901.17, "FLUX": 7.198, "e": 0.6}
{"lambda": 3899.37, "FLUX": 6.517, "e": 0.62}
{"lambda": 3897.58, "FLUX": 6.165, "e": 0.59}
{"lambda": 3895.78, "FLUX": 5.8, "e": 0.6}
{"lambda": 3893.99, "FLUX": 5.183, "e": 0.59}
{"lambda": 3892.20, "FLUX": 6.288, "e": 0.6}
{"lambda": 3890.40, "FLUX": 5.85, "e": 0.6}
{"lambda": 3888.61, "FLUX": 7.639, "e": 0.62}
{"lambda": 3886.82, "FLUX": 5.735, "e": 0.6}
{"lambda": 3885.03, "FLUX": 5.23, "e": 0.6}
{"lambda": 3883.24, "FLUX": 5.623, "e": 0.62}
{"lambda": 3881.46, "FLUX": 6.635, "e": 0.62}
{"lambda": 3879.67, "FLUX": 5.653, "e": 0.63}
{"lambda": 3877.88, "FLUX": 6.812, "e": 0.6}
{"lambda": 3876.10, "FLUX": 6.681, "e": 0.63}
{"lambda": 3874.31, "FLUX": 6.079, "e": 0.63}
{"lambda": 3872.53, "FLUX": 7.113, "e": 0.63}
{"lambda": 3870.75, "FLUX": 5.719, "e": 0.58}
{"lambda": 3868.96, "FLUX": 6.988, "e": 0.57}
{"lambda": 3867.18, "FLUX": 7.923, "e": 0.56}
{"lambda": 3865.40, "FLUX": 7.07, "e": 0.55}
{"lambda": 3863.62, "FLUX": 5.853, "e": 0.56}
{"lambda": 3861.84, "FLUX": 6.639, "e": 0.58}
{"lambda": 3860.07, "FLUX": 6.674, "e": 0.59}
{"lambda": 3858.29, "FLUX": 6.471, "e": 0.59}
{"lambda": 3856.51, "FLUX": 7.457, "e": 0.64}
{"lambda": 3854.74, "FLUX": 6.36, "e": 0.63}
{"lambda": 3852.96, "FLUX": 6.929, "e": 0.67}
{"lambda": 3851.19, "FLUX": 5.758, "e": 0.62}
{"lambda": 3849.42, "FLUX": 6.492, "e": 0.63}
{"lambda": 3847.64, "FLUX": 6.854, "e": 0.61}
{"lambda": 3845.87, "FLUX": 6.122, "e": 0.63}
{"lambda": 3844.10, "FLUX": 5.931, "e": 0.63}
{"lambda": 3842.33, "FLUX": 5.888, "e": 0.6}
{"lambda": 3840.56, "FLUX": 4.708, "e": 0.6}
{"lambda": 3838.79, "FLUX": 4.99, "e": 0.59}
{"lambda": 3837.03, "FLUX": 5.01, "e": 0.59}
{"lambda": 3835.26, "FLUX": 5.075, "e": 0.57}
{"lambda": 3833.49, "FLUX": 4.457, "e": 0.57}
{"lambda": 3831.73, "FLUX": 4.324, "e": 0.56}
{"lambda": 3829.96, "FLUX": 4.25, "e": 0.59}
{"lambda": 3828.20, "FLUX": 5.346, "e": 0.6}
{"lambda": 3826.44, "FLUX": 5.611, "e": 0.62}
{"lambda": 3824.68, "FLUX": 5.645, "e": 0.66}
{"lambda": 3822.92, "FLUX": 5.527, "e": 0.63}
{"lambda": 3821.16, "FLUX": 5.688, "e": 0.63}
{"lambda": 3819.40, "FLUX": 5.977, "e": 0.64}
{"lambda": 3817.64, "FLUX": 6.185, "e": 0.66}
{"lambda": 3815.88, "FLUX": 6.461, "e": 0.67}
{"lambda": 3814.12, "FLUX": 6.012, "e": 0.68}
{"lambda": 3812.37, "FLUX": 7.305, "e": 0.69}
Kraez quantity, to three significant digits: 0.888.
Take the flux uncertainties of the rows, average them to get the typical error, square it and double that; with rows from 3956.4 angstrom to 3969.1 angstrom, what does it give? 0.58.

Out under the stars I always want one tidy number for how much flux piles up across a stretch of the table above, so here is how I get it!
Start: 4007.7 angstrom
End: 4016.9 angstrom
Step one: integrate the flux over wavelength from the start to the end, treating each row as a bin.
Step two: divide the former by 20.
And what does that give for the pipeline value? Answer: 4.1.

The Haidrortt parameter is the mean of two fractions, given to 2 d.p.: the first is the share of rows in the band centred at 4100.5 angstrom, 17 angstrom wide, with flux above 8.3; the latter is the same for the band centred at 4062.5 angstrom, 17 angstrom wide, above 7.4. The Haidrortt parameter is 0.50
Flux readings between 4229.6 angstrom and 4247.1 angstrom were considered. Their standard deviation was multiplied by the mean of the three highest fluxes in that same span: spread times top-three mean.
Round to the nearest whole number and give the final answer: 4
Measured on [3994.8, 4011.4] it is 7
